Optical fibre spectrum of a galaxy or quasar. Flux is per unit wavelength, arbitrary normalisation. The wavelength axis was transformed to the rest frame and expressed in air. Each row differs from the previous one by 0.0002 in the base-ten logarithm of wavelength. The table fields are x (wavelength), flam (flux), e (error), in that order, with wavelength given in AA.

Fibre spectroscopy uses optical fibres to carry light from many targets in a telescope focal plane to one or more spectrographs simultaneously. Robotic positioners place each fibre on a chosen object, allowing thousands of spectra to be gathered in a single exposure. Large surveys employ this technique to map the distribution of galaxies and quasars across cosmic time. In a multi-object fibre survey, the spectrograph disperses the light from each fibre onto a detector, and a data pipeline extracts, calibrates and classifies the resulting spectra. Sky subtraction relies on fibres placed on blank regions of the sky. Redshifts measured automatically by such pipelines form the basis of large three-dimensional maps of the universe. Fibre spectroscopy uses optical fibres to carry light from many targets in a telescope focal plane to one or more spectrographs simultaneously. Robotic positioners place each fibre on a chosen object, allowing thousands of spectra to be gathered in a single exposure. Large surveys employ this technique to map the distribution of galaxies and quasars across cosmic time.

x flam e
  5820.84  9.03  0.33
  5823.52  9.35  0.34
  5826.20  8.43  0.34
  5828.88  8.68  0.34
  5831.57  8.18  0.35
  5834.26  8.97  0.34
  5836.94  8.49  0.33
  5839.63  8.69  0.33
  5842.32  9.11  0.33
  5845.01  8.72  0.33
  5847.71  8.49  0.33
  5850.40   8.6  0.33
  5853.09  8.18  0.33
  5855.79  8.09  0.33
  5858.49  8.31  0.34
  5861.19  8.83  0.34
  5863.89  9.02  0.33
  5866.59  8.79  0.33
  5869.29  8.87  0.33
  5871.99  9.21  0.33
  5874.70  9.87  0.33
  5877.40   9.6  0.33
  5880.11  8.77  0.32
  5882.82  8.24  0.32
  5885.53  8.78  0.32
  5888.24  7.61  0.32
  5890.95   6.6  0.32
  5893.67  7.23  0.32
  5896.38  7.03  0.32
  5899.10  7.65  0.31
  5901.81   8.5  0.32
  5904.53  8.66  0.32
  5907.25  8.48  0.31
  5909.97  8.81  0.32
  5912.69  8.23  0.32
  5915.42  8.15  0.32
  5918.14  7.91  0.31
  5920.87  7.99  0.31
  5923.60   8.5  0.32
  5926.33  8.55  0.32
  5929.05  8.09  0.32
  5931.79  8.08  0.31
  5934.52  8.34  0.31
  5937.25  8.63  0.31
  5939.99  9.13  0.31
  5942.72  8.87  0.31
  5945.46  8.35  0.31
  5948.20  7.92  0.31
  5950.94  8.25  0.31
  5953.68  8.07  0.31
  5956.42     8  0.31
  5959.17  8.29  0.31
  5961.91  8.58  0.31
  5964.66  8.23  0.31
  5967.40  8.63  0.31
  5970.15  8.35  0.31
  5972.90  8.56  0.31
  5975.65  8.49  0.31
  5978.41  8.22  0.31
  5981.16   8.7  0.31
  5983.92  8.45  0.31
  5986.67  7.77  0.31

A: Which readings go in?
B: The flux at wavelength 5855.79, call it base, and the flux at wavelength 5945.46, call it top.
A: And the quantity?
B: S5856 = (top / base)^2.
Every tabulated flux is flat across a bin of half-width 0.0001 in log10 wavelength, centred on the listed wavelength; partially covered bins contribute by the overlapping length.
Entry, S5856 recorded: 1.07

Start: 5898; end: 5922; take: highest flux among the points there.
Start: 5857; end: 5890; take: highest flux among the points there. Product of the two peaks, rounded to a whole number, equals 87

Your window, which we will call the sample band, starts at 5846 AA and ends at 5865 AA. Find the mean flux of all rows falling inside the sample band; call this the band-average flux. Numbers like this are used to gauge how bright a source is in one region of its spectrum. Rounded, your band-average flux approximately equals 8.50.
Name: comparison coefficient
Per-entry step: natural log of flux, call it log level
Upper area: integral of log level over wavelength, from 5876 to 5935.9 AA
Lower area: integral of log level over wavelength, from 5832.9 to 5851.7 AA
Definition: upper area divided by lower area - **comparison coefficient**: 3.1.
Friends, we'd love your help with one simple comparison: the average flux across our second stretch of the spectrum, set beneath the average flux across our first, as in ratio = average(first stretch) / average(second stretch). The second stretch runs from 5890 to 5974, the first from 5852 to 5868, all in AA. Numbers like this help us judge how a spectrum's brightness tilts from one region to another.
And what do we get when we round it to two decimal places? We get 1.04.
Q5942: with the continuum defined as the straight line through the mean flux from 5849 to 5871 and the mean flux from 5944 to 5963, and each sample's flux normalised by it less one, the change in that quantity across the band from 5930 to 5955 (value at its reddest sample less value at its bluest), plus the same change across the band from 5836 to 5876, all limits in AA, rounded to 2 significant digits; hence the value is 0.19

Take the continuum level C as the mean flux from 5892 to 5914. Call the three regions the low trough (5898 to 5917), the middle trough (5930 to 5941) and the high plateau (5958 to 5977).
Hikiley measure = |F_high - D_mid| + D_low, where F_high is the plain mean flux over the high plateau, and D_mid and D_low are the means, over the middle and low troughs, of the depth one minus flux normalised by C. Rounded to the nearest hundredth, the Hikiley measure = 8.47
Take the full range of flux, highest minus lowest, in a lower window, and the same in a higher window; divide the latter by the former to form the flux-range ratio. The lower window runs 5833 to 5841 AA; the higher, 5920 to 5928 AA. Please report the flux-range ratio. 1.17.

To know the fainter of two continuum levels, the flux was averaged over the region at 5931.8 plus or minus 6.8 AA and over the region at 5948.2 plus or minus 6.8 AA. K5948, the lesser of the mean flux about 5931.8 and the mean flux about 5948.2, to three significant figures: 8.29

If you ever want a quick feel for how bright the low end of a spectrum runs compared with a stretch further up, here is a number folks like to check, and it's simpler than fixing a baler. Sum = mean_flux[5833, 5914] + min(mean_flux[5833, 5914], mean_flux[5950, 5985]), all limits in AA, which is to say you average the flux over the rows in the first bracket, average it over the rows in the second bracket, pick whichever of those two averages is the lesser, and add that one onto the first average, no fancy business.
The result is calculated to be 16.9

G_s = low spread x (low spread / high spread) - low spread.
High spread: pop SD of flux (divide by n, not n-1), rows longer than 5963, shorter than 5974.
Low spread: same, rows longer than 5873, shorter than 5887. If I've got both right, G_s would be 1.6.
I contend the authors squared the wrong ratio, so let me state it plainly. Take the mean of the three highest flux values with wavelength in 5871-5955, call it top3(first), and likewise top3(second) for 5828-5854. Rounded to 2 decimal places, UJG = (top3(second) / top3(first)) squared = 0.87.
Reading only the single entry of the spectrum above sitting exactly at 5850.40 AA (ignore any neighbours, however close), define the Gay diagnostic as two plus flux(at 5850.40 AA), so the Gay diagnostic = 10.6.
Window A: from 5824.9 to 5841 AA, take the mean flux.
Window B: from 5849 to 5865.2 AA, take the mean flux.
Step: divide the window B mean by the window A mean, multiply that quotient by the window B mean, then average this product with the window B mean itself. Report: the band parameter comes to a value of 8.47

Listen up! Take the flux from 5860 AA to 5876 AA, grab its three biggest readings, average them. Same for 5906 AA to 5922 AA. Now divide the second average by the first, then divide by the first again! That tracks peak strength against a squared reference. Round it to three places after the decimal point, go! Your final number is 0.097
